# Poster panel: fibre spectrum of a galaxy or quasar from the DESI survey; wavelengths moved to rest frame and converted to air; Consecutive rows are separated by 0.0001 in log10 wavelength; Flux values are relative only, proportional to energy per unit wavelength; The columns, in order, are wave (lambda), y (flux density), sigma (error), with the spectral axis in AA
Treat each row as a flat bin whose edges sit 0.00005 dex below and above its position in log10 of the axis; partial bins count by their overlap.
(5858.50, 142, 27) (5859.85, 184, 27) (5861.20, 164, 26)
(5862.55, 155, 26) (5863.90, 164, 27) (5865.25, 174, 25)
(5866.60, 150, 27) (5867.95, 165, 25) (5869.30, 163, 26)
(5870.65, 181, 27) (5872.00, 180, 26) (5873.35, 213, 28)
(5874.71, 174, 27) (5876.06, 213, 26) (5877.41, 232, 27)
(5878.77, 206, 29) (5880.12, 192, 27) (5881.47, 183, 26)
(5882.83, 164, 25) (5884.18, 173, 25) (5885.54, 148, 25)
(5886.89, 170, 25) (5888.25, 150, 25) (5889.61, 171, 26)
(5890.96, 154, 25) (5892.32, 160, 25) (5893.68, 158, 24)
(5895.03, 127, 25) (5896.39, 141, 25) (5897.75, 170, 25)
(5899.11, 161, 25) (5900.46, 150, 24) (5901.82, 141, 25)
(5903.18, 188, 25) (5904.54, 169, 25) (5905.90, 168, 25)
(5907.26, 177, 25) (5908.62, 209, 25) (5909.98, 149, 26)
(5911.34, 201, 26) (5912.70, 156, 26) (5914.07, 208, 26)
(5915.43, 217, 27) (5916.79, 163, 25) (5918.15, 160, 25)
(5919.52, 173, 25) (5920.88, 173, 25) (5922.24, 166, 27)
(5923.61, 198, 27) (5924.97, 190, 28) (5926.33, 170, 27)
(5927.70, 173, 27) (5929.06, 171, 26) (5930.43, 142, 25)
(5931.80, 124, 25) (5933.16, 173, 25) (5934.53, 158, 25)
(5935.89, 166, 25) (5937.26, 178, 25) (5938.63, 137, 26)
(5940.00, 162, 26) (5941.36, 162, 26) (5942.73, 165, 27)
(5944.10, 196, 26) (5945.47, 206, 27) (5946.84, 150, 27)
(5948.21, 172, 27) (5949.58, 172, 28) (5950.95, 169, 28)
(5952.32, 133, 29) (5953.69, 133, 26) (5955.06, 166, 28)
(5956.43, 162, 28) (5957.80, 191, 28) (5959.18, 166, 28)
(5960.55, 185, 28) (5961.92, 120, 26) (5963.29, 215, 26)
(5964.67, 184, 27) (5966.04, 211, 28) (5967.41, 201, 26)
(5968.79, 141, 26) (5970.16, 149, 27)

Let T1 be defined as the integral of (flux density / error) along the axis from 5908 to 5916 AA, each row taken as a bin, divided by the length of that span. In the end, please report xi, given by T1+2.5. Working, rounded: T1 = 7.3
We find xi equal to 9.8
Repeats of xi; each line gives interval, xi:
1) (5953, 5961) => 8.5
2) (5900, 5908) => 9.2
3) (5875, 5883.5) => 9.9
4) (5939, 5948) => 9.0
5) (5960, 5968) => 9.4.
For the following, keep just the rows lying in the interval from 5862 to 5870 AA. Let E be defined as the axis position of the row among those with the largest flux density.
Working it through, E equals 5865.25 AA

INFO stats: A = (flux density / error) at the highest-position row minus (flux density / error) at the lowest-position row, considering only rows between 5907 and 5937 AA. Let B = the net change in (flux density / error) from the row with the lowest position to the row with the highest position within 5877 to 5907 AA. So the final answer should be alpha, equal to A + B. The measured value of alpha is -2.3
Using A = -0.44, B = -1.9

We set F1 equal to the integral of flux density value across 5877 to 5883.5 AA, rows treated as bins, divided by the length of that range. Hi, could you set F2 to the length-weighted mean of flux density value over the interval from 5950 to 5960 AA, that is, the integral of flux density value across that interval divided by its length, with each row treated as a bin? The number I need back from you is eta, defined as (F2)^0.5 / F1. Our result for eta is 0.065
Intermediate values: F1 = 194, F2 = 161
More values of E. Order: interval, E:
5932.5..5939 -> 5937.26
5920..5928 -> 5923.61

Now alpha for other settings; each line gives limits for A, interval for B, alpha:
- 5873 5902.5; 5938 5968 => 0.5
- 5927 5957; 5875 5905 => -2.1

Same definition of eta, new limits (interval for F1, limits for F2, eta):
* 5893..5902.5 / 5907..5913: 0.090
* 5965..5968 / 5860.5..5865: 0.062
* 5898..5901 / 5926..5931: 0.081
